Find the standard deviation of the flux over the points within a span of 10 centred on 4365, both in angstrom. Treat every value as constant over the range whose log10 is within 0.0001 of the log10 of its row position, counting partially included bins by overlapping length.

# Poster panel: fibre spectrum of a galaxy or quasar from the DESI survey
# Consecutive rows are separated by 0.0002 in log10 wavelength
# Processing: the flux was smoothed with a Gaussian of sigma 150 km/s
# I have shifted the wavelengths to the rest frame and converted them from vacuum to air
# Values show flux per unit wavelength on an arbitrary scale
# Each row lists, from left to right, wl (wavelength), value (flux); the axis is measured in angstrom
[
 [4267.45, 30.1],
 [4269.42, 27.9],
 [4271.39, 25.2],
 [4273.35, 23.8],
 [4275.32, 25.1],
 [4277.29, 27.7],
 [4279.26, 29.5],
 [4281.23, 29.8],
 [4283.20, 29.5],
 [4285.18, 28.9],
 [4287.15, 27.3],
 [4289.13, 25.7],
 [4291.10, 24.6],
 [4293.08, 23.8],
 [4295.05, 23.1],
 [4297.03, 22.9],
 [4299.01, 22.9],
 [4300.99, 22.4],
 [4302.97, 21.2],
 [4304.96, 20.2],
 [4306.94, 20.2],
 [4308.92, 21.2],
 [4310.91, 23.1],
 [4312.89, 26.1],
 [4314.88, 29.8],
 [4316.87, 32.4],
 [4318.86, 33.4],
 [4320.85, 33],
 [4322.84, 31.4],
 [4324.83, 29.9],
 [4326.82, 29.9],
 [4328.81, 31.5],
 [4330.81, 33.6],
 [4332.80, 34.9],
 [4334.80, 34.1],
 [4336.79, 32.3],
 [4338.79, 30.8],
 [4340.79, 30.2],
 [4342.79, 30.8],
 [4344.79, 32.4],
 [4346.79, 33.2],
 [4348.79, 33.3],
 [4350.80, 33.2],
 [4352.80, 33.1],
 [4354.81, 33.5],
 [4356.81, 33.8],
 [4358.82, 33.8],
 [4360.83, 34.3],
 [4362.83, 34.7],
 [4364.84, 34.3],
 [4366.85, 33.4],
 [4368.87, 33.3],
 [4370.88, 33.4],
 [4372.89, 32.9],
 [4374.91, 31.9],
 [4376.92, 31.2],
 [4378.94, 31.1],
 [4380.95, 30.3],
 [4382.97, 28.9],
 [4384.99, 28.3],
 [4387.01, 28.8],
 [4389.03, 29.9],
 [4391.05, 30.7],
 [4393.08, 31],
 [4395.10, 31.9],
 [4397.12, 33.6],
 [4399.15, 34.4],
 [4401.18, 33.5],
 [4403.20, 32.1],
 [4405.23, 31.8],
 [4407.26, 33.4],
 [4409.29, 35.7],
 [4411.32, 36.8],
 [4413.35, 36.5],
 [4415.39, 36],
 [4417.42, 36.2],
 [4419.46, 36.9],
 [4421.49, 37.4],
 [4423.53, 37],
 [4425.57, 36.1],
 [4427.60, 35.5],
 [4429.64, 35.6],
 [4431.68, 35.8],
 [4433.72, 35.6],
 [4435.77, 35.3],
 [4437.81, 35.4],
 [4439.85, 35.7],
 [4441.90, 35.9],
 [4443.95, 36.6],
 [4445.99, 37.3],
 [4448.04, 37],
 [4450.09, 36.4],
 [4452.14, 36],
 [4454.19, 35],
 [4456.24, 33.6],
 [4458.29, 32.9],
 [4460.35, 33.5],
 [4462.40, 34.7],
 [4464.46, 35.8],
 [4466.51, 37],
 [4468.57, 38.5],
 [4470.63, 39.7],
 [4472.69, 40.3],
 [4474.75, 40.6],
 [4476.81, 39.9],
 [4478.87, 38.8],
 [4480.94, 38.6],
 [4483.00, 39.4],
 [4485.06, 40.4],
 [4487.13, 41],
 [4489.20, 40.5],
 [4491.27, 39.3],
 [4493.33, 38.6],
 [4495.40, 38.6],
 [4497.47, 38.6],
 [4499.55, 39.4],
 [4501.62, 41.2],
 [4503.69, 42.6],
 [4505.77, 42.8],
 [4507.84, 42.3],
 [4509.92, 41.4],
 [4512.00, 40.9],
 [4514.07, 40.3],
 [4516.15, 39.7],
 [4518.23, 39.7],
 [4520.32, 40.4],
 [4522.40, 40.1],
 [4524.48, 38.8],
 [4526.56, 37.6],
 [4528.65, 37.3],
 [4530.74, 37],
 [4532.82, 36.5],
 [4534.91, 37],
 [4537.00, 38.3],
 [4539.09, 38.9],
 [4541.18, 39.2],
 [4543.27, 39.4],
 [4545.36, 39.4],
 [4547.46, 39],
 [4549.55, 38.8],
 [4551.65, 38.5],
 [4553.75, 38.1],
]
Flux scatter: 0.6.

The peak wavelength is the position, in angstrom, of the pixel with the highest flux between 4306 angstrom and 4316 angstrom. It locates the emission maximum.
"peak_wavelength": 4314.88 angstrom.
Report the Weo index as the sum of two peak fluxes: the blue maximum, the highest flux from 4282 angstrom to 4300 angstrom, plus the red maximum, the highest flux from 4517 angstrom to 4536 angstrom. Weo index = 70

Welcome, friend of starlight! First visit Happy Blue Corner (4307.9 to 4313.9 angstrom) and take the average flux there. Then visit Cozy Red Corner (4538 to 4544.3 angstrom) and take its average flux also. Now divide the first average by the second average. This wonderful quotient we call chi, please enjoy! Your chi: 0.60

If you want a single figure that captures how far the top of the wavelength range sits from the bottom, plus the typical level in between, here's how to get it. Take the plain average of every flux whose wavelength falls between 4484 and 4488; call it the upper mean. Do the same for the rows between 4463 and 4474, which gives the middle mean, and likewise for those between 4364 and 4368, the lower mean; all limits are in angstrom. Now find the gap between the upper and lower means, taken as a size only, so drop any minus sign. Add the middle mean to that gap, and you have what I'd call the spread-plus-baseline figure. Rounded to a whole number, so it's 45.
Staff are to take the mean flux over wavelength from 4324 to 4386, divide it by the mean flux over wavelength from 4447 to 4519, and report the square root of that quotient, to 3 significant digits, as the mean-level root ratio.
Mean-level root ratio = 0.914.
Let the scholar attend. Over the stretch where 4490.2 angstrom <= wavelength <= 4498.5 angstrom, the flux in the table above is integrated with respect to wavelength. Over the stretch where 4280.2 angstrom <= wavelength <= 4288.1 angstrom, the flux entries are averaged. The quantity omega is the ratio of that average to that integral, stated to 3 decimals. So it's 0.090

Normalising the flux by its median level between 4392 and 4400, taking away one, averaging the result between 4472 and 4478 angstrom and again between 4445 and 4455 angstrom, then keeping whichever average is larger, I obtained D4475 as 0.23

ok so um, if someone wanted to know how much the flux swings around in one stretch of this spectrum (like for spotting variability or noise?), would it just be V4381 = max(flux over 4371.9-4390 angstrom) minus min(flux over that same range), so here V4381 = 4.6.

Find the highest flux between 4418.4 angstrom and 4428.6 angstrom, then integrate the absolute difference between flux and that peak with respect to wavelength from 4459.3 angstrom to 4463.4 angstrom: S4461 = 14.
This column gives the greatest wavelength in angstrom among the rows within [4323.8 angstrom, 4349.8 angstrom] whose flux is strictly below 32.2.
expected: 4342.79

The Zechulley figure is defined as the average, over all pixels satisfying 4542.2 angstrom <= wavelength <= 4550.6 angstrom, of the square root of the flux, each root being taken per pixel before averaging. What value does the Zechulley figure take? 6.26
